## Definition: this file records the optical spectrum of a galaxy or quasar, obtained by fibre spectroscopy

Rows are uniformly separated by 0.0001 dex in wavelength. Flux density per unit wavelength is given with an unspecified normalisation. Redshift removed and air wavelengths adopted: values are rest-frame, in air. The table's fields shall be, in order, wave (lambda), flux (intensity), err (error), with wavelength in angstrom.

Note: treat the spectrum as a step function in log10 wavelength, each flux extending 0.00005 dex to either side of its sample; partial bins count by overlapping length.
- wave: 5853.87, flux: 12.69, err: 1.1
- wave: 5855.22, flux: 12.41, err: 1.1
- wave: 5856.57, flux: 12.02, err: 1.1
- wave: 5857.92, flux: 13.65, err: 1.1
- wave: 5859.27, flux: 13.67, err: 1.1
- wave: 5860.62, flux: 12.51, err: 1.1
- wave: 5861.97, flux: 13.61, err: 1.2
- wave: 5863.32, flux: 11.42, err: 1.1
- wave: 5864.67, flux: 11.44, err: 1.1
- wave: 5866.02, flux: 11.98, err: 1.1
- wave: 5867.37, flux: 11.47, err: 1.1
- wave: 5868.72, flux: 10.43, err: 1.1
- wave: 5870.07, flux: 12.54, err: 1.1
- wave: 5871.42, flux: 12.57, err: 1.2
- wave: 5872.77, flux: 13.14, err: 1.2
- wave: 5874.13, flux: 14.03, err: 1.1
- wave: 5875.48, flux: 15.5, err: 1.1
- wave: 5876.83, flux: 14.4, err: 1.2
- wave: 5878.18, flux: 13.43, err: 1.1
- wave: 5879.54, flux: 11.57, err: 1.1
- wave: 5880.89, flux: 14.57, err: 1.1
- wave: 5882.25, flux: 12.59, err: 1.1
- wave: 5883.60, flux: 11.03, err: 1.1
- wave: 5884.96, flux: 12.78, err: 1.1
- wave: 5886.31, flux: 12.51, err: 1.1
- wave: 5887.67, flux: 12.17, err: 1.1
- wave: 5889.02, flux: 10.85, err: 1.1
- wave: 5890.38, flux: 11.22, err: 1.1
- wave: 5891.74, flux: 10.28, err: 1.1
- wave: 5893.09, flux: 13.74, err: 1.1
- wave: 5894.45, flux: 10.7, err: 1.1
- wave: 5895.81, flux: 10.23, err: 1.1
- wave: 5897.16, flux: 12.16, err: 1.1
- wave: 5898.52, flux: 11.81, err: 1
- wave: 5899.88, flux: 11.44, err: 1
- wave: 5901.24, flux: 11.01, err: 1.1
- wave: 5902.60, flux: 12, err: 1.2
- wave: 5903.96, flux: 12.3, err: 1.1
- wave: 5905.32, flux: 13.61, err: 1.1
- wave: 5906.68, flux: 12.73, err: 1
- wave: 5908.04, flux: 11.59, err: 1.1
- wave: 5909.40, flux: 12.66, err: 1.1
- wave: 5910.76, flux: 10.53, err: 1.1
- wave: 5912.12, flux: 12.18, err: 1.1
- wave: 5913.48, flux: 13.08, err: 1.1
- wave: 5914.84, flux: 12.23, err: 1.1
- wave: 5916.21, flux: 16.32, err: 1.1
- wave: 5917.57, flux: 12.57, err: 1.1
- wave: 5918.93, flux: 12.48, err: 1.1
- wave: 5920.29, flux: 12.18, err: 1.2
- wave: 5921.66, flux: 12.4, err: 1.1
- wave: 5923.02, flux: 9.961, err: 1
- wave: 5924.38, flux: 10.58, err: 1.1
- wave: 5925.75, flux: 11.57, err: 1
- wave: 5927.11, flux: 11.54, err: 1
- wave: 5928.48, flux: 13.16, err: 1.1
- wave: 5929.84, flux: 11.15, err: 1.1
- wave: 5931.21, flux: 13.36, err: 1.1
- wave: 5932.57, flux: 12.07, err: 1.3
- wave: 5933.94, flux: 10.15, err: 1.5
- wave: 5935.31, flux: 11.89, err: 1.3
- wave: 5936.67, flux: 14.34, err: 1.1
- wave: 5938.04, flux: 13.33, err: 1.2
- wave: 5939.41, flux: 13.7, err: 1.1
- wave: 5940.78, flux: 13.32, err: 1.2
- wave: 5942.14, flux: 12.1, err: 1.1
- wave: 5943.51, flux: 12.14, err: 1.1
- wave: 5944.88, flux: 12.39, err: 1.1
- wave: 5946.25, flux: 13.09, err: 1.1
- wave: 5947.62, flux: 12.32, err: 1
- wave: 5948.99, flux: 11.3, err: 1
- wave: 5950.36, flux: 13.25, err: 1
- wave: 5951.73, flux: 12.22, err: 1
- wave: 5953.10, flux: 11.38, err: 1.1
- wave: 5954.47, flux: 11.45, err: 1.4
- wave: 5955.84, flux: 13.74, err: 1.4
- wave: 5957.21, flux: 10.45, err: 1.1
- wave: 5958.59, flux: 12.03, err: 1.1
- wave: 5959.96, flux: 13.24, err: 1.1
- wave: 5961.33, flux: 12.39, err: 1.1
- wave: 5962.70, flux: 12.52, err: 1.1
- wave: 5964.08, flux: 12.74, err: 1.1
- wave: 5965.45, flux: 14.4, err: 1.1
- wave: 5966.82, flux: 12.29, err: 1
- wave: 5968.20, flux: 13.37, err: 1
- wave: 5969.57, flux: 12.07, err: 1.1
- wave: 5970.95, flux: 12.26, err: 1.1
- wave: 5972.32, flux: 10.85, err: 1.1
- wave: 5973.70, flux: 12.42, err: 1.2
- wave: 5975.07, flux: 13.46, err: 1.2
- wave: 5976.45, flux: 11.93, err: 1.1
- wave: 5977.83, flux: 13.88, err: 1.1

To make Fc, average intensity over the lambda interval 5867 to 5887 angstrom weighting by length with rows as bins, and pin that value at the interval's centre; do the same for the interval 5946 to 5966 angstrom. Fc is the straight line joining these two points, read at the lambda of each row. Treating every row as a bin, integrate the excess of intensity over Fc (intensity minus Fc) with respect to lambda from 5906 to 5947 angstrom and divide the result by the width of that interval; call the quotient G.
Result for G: -0.22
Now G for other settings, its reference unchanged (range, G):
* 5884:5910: -0.87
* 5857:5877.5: -0.10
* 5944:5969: 0.07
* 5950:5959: -0.38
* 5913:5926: -0.26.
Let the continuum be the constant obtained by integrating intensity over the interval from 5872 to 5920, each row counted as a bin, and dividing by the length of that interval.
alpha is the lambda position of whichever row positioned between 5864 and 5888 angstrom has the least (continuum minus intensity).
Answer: 5875.48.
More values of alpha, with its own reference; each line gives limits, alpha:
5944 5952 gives 5950.36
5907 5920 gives 5916.21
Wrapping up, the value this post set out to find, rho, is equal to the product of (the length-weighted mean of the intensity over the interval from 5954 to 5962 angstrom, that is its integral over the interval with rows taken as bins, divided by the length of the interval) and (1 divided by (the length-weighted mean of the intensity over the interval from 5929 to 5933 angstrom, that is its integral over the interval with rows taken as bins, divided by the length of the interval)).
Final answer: 1.00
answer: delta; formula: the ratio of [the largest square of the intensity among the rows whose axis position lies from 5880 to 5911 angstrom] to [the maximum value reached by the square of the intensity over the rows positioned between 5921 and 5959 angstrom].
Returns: 1.03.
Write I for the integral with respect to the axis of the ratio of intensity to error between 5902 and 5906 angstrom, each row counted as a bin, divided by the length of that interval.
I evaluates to 11.2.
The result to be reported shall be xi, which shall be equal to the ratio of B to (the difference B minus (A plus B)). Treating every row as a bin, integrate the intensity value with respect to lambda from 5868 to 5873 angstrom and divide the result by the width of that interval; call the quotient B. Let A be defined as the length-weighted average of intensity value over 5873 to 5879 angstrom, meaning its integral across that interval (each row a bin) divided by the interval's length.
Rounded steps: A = 14.2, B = 12.1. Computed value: -0.85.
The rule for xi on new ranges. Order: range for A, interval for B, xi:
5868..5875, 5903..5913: -0.97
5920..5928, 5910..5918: -1.13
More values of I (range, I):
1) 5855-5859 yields 11.6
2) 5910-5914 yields 10.8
